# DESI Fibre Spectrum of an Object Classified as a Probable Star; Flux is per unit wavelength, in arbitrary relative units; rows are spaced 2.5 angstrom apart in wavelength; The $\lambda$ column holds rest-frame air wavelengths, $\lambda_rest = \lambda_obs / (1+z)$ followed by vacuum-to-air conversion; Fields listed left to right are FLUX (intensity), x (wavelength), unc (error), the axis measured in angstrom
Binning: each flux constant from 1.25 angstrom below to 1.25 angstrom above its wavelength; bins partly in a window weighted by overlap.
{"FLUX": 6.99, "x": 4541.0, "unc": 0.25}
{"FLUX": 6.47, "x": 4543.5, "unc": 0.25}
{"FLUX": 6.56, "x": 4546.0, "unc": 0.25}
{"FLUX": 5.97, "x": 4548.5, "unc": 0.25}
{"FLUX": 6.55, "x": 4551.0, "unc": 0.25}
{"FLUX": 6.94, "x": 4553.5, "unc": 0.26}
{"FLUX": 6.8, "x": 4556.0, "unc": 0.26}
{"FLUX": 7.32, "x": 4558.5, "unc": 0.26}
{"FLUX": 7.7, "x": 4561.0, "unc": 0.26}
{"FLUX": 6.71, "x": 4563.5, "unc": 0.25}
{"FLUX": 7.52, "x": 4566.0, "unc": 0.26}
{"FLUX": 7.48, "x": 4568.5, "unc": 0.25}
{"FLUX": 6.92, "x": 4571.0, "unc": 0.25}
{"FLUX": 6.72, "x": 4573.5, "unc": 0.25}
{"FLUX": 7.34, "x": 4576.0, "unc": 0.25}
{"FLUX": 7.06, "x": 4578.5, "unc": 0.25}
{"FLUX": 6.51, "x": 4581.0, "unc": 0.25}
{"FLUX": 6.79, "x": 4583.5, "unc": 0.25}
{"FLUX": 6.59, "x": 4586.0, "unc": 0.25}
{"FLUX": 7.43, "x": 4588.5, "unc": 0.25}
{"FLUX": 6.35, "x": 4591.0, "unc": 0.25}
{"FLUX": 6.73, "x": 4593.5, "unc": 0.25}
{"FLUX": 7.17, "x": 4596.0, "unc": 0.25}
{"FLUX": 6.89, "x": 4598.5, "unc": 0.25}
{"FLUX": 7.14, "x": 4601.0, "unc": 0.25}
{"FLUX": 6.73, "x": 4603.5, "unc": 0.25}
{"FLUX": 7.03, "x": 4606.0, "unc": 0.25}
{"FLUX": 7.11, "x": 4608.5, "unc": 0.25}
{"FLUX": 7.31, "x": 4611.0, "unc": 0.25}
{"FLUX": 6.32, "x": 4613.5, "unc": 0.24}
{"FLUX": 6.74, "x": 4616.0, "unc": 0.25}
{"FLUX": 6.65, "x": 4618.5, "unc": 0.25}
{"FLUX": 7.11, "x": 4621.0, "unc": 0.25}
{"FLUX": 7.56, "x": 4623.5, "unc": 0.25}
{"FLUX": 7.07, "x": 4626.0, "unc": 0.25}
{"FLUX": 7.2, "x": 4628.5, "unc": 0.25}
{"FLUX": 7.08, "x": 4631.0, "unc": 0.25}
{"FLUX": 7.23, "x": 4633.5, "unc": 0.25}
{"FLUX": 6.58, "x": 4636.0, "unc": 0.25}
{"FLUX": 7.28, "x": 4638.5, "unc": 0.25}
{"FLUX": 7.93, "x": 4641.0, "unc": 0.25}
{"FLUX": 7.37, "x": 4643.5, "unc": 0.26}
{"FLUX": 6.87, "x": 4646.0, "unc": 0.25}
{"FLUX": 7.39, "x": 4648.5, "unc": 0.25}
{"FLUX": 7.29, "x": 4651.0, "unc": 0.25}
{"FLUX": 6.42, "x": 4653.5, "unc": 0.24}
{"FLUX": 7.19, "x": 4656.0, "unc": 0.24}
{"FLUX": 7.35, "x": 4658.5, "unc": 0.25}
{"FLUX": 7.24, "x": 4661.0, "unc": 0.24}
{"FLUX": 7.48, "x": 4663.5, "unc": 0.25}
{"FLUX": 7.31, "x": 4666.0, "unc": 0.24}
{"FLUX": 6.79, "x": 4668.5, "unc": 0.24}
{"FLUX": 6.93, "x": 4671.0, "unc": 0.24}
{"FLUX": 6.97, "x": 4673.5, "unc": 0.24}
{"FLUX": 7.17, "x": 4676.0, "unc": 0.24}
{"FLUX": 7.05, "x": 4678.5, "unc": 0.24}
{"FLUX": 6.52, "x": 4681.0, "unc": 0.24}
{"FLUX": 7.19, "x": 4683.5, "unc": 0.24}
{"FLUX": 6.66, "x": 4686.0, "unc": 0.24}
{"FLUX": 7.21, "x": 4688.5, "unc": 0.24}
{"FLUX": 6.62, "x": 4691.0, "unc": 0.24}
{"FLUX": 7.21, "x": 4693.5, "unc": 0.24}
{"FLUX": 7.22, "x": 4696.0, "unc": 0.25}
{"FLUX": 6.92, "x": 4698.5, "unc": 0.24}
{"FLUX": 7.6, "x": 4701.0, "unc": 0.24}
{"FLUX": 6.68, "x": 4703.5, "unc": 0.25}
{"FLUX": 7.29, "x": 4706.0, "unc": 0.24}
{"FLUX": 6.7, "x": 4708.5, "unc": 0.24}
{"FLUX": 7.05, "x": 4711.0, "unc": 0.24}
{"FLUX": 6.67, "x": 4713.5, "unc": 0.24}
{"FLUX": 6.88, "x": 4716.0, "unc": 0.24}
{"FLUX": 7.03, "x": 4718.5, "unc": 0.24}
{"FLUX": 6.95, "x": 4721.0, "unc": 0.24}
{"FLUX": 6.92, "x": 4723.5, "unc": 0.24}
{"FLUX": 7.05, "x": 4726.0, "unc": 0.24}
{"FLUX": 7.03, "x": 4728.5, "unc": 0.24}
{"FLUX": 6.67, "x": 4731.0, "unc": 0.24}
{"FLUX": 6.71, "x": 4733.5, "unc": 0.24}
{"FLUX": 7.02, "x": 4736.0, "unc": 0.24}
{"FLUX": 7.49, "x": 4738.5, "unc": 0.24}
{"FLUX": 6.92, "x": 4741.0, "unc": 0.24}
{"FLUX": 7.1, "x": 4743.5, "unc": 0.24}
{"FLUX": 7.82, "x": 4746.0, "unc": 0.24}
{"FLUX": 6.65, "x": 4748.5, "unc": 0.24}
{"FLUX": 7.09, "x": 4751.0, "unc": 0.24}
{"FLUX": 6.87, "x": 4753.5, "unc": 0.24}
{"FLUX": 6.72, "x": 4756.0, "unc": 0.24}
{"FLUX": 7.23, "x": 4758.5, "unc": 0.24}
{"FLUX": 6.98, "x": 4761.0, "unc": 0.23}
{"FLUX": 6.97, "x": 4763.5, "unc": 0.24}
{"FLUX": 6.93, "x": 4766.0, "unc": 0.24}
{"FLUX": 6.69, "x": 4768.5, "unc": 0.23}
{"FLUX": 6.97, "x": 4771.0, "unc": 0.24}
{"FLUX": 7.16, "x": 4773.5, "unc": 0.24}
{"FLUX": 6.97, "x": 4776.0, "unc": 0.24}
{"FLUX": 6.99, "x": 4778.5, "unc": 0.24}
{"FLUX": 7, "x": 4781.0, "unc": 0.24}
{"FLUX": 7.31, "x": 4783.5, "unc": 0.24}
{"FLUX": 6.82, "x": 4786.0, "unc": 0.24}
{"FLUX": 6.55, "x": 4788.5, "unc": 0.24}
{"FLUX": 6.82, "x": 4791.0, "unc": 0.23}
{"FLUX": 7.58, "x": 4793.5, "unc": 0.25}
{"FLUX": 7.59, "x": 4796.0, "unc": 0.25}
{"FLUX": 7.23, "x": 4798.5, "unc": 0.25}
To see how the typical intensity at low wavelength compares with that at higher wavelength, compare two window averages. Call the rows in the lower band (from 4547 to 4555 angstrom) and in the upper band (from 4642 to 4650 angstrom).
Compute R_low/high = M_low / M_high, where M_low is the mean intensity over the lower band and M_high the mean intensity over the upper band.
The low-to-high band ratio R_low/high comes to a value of 0.90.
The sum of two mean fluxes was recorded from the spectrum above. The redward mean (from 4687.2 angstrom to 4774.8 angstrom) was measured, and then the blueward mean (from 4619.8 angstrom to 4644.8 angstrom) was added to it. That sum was 14.2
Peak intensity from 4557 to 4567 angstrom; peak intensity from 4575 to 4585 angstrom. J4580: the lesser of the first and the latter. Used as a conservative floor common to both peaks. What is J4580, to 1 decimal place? 7.3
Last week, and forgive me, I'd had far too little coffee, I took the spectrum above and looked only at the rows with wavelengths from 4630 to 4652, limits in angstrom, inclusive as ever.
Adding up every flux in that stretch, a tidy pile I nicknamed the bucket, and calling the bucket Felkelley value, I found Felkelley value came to 65.0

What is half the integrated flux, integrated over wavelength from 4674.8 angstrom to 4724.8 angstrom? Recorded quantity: 174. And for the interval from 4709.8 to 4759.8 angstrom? 175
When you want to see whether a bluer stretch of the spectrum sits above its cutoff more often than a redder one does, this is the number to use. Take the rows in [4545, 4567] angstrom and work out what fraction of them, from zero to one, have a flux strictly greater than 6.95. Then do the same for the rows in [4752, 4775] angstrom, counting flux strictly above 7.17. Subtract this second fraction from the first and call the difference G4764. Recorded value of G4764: 0.22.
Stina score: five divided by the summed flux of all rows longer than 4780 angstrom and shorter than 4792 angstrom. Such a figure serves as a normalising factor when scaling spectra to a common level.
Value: 0.145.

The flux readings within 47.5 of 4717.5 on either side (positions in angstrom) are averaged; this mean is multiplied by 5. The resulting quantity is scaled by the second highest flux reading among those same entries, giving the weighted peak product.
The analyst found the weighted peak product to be 265.8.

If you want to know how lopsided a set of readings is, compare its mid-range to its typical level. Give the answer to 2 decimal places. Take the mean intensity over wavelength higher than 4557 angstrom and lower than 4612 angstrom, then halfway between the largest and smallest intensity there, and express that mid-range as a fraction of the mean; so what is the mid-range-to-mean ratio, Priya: 1.00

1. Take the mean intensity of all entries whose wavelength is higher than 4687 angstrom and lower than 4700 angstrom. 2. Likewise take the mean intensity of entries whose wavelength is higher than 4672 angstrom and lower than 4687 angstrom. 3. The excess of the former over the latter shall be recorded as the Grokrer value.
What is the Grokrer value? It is 0.11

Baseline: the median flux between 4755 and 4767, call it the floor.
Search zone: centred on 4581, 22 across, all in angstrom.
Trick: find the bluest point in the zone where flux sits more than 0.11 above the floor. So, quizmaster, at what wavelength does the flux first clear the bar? 4576.0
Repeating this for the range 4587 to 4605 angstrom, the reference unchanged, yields 4588.5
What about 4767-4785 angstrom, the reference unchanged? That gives 4773.5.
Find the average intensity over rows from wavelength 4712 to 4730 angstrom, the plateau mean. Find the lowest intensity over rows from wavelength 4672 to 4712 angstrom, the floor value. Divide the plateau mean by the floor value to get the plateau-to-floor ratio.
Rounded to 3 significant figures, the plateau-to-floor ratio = 1.06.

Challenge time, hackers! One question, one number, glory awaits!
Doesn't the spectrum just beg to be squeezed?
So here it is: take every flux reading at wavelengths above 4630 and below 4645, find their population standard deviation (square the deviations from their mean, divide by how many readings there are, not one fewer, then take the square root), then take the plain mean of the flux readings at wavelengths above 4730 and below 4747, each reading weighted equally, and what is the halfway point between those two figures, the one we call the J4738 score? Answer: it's 3.75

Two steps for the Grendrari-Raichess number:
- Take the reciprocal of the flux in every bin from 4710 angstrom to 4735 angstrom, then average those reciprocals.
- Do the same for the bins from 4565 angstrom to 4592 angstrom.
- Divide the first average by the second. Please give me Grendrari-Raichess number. 1.01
